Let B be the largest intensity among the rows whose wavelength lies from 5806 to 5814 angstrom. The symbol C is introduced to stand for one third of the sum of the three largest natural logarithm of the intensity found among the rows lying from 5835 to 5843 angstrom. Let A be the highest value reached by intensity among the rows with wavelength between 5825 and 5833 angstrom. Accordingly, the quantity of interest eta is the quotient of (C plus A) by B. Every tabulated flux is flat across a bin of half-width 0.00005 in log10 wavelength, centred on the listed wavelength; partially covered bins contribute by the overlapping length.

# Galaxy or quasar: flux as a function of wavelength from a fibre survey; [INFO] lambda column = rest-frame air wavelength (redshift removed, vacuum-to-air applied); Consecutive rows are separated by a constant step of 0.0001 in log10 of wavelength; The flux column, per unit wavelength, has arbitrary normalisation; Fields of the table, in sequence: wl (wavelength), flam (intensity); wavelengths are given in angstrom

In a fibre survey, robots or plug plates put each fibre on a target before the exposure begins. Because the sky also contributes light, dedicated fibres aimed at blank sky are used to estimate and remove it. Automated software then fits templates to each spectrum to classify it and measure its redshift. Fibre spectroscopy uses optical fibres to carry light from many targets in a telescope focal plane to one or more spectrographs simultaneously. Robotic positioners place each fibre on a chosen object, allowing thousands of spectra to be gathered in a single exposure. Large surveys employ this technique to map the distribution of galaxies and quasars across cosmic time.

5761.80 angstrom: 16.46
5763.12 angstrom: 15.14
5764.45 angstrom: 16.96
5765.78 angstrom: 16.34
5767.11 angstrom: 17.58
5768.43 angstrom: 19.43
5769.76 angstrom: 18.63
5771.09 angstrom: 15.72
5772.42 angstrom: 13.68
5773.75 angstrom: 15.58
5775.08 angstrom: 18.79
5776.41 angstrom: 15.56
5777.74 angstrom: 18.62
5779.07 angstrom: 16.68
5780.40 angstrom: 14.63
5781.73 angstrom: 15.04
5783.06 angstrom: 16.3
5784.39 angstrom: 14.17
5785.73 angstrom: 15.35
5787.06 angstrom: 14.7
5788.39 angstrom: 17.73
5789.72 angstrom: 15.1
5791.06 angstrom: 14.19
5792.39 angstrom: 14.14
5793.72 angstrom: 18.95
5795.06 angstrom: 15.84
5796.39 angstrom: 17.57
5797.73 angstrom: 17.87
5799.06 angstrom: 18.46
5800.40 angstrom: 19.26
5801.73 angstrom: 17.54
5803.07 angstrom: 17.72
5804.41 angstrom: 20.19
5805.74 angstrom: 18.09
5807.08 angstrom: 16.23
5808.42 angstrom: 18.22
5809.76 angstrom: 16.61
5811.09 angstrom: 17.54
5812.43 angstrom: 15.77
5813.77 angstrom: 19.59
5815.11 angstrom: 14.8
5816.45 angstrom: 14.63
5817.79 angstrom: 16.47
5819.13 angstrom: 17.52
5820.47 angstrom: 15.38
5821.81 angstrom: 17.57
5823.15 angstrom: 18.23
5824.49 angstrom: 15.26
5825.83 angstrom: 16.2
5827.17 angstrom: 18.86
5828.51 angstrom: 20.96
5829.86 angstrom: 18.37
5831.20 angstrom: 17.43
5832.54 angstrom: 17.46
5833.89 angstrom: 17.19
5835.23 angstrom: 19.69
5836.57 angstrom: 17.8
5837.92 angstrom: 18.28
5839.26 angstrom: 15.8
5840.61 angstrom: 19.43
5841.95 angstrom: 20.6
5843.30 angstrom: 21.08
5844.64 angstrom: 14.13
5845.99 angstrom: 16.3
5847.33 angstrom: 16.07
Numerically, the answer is 1.22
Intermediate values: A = 20.96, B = 19.59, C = 2.99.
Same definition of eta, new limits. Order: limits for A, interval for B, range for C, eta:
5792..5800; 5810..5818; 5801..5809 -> 1.12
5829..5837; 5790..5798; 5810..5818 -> 1.19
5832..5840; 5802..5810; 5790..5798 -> 1.12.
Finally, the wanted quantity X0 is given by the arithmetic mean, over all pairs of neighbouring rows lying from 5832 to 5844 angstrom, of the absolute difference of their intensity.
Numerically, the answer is 1.6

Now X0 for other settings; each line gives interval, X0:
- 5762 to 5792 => 1.9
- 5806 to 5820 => 2.0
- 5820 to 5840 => 1.6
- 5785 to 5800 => 1.8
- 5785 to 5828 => 1.8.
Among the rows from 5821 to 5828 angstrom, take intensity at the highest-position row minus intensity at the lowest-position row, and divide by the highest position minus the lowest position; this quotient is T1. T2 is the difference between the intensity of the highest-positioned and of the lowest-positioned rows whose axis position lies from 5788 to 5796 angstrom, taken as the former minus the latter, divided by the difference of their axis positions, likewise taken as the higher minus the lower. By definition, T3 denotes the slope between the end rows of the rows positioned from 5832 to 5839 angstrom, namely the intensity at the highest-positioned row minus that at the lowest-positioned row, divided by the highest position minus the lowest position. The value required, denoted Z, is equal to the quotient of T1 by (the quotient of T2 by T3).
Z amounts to -0.13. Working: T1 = 0.24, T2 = -0.28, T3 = 0.15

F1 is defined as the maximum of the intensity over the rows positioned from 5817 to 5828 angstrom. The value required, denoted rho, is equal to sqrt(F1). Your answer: 4.34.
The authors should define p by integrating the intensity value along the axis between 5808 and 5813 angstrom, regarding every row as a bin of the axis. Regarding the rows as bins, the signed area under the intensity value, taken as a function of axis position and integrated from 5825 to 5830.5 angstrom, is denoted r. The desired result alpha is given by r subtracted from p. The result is -17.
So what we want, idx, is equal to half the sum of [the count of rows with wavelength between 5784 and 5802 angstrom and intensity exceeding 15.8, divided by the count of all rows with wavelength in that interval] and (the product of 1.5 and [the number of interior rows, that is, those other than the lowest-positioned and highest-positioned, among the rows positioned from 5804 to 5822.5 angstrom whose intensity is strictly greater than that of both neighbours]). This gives 3.29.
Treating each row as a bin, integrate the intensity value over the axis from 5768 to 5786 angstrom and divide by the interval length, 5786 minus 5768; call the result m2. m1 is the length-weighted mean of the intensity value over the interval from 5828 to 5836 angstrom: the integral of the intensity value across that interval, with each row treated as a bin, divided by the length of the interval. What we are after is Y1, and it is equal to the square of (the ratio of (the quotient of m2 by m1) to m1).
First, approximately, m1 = 18.5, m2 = 16.27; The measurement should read 0.0023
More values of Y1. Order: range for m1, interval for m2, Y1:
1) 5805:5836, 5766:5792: 0.0029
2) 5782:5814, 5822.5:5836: 0.0040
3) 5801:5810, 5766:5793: 0.0025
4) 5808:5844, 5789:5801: 0.0029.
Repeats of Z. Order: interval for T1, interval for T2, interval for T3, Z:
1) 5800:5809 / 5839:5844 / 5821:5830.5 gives -0.01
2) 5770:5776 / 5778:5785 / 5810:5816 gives 1.11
